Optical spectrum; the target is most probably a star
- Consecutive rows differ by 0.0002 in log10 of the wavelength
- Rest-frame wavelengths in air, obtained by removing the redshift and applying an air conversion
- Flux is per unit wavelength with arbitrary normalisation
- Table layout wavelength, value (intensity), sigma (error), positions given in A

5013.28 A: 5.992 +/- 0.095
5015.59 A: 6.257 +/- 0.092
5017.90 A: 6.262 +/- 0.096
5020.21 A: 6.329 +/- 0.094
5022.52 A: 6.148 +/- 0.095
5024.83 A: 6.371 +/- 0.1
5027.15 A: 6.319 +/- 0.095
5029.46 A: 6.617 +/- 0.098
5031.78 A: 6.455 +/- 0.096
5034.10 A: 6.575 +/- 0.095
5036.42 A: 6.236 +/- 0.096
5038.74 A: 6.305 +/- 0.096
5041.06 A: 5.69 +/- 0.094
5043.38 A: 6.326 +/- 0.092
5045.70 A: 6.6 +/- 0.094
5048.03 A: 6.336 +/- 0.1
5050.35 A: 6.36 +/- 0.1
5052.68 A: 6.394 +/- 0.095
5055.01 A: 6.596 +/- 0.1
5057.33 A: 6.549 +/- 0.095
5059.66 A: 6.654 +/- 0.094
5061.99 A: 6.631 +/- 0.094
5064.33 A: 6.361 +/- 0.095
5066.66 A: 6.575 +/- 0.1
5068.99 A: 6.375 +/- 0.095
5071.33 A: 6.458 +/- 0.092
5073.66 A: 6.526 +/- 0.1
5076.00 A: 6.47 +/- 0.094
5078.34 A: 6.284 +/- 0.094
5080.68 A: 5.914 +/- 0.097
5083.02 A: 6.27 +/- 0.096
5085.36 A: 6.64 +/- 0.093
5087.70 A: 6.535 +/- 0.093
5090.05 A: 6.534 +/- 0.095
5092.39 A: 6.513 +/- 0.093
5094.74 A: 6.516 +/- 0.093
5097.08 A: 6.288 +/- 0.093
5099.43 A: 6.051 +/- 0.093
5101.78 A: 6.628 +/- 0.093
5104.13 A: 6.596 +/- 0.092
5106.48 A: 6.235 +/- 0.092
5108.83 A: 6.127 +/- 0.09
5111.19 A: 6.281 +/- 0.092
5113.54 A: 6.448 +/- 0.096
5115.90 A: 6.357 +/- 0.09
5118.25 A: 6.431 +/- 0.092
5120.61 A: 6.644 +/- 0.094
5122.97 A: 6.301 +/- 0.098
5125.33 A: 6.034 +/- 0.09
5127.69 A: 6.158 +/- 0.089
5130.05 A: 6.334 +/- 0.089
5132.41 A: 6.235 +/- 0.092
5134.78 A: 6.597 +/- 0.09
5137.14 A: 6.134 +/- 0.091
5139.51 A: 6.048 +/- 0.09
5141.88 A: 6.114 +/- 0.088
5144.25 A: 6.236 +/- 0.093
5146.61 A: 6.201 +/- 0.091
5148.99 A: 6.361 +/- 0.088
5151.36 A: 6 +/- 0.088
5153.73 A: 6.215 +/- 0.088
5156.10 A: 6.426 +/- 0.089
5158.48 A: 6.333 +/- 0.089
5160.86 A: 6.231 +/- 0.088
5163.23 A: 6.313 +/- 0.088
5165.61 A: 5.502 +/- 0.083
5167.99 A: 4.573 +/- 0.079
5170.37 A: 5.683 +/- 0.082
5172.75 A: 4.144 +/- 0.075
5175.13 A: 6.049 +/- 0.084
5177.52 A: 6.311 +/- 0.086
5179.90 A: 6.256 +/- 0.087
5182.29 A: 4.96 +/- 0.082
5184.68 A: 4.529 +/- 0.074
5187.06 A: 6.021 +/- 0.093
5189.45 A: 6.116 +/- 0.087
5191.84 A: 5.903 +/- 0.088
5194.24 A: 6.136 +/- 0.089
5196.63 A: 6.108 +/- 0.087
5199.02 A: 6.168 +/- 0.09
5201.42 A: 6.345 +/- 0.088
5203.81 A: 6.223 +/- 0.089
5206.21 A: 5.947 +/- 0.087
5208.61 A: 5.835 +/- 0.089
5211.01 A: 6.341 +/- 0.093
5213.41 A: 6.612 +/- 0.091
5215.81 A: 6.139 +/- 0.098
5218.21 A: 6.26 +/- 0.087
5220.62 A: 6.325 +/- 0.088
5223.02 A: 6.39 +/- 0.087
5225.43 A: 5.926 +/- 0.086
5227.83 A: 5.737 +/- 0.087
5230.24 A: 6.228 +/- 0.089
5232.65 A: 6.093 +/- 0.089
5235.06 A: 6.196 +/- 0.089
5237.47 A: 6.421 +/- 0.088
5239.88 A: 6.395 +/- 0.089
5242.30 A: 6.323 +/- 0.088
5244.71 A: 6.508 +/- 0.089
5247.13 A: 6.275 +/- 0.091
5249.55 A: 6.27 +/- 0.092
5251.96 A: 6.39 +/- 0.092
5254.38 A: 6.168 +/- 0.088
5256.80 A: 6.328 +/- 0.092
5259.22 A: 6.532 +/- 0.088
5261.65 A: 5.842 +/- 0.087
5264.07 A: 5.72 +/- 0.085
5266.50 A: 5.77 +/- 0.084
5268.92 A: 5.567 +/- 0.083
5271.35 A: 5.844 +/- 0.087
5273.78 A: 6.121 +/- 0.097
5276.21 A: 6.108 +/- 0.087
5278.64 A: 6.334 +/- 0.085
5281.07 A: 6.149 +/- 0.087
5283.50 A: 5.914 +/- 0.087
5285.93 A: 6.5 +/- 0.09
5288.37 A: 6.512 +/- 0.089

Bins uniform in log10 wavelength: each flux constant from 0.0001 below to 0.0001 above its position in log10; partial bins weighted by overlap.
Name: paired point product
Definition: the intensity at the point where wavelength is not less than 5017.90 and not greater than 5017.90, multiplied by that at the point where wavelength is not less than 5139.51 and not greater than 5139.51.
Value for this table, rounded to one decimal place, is 37.9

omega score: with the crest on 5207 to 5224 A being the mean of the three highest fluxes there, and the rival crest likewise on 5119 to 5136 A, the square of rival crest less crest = 0.006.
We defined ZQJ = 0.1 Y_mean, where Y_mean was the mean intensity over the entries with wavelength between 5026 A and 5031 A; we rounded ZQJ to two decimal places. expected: 0.65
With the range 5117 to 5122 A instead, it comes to 0.65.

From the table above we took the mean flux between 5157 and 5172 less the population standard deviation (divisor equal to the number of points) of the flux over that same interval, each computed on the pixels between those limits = 5.1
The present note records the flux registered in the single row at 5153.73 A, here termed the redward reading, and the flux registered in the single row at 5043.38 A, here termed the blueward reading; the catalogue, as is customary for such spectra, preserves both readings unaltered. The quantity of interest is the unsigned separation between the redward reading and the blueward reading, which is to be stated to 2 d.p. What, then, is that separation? 0.11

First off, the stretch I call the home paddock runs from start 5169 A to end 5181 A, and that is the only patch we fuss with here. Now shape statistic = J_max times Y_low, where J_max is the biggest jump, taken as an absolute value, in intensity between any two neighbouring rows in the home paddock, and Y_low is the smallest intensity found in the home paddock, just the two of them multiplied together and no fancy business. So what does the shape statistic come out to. 7.9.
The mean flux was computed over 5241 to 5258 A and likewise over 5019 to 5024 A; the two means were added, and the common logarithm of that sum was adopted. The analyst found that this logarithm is 1.10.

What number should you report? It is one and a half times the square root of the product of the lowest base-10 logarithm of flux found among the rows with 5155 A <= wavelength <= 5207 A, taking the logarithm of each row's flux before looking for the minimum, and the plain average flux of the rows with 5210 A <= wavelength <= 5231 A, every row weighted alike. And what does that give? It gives 2.939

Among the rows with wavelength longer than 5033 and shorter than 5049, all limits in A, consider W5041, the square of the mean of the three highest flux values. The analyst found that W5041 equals 42.3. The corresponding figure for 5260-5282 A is 38.5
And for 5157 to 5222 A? 41.4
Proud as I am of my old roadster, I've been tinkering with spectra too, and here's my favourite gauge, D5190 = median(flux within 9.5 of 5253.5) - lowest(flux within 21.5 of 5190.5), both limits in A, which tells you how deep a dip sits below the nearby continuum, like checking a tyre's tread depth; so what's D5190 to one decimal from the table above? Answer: 2.2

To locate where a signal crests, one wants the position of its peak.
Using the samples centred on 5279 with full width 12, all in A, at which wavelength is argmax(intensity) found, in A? 5278.64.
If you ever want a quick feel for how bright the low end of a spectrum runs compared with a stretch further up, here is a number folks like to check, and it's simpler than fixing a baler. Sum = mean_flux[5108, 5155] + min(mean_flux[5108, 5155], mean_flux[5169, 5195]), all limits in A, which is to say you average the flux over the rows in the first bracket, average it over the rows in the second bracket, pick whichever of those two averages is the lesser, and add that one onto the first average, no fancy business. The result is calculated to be 11.9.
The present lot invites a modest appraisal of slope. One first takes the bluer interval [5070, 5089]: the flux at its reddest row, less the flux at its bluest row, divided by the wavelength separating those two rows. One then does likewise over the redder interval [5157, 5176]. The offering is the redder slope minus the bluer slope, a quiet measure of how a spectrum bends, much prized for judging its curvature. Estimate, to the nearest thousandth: -0.022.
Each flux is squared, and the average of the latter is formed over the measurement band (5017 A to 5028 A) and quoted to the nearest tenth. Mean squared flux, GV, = 39.5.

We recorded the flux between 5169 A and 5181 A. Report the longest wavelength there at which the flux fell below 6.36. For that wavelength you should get 5179.90 A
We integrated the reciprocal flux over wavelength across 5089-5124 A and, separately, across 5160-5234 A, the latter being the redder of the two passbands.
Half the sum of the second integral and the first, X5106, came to 9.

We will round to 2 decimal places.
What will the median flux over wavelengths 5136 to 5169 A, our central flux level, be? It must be 6.21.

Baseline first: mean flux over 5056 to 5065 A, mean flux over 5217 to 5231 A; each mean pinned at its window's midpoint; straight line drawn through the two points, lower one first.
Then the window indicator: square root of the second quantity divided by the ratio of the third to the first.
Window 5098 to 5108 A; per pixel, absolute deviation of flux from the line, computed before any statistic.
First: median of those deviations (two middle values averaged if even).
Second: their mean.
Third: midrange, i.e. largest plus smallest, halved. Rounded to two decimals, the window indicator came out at 0.40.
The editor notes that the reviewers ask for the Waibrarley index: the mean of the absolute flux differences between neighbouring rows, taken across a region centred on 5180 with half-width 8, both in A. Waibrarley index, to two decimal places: 0.91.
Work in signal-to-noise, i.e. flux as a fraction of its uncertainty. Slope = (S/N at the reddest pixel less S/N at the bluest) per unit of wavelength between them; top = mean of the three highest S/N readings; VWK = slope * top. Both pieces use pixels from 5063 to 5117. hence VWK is 5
